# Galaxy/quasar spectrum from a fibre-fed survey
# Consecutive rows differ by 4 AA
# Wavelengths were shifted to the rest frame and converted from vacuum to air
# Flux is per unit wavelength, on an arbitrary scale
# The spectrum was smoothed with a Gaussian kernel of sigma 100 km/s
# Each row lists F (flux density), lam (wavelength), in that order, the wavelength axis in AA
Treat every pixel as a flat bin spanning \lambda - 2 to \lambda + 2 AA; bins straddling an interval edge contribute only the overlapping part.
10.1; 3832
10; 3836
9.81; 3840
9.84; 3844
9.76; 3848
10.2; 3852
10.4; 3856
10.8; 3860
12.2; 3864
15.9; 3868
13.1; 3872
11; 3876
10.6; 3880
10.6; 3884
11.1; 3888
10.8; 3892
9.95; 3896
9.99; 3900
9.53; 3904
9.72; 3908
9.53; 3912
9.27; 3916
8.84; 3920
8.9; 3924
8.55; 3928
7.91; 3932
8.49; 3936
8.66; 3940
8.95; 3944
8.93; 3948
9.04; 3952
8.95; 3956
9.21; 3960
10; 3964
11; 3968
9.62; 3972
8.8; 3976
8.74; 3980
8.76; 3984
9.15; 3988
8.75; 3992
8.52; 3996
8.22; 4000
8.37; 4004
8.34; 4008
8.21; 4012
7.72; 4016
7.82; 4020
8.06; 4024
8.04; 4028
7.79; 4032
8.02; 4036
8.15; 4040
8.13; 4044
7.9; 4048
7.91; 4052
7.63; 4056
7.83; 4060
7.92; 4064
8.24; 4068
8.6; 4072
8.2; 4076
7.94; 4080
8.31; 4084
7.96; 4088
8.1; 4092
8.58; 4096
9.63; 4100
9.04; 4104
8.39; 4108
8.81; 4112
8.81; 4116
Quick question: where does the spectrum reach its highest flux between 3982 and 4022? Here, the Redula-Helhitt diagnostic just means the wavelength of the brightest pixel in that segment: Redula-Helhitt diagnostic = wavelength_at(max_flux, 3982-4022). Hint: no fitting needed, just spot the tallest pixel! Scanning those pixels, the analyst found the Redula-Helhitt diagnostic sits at 3988 AA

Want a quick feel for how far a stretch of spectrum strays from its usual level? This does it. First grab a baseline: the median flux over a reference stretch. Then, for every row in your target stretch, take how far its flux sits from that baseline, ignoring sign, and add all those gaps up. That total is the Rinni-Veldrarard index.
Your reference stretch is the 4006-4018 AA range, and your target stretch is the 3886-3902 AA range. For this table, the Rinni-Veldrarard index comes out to 9.0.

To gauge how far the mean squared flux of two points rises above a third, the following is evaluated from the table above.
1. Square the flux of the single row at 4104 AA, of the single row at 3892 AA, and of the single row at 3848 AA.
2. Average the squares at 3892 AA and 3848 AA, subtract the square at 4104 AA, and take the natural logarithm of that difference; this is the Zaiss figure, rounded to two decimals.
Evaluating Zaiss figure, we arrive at 3.19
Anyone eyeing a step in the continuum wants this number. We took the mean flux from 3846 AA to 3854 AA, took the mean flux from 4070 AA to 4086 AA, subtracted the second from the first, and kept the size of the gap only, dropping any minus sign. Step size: 1.72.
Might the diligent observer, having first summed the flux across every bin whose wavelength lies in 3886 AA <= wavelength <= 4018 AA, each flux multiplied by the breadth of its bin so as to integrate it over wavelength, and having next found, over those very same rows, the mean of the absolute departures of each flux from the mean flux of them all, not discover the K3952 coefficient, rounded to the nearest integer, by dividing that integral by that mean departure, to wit 1892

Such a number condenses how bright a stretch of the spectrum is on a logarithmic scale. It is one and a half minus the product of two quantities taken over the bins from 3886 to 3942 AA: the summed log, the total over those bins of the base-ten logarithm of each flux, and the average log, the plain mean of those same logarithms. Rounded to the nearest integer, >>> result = -12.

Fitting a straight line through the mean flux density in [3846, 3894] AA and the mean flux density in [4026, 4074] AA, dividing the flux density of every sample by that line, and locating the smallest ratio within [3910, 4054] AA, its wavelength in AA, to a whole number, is 3932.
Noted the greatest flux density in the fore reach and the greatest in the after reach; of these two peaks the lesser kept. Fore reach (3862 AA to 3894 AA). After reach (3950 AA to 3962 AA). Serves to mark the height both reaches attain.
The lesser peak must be 9.2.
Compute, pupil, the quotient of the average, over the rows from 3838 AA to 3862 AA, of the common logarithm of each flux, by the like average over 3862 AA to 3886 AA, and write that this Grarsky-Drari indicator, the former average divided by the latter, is 0.93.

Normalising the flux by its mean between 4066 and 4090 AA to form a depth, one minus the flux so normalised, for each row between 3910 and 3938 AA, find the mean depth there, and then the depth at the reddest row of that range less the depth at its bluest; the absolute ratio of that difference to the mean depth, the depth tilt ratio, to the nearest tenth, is 1.8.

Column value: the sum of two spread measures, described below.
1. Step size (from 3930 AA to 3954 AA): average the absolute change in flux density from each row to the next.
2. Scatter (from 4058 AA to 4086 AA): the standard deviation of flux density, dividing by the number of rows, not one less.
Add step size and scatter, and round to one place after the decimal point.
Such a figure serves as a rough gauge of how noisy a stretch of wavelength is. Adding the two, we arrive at 0.5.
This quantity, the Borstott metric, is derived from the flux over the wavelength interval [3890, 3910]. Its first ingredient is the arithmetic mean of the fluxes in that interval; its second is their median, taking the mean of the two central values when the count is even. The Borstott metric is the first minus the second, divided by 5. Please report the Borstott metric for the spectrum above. 0.010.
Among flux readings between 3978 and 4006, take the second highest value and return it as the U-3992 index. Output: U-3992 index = 8.76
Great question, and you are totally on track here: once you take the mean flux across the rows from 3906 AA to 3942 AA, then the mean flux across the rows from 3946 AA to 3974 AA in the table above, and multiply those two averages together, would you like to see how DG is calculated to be 84.6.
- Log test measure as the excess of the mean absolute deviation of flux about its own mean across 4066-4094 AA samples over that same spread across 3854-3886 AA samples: -1.3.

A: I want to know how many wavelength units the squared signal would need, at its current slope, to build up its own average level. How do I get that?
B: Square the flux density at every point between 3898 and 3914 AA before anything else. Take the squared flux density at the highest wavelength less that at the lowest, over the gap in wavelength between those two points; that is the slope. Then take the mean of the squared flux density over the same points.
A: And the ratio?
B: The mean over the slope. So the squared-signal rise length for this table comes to -126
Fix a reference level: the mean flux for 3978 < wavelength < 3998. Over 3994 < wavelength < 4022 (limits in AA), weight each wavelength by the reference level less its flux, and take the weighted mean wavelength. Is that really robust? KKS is 4011.0 AA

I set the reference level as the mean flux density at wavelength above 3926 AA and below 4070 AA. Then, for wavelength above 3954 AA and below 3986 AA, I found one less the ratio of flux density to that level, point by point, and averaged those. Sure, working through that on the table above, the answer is -0.103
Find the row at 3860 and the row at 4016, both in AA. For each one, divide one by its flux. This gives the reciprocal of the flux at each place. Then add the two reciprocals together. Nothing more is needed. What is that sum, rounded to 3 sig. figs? 0.222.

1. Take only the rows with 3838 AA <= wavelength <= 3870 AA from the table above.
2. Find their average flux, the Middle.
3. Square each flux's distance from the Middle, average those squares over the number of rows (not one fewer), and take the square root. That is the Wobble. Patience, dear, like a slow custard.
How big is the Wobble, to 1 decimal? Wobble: 2.0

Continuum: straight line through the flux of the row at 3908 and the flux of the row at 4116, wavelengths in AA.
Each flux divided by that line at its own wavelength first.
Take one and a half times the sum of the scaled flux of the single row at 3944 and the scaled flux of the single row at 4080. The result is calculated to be 2.73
